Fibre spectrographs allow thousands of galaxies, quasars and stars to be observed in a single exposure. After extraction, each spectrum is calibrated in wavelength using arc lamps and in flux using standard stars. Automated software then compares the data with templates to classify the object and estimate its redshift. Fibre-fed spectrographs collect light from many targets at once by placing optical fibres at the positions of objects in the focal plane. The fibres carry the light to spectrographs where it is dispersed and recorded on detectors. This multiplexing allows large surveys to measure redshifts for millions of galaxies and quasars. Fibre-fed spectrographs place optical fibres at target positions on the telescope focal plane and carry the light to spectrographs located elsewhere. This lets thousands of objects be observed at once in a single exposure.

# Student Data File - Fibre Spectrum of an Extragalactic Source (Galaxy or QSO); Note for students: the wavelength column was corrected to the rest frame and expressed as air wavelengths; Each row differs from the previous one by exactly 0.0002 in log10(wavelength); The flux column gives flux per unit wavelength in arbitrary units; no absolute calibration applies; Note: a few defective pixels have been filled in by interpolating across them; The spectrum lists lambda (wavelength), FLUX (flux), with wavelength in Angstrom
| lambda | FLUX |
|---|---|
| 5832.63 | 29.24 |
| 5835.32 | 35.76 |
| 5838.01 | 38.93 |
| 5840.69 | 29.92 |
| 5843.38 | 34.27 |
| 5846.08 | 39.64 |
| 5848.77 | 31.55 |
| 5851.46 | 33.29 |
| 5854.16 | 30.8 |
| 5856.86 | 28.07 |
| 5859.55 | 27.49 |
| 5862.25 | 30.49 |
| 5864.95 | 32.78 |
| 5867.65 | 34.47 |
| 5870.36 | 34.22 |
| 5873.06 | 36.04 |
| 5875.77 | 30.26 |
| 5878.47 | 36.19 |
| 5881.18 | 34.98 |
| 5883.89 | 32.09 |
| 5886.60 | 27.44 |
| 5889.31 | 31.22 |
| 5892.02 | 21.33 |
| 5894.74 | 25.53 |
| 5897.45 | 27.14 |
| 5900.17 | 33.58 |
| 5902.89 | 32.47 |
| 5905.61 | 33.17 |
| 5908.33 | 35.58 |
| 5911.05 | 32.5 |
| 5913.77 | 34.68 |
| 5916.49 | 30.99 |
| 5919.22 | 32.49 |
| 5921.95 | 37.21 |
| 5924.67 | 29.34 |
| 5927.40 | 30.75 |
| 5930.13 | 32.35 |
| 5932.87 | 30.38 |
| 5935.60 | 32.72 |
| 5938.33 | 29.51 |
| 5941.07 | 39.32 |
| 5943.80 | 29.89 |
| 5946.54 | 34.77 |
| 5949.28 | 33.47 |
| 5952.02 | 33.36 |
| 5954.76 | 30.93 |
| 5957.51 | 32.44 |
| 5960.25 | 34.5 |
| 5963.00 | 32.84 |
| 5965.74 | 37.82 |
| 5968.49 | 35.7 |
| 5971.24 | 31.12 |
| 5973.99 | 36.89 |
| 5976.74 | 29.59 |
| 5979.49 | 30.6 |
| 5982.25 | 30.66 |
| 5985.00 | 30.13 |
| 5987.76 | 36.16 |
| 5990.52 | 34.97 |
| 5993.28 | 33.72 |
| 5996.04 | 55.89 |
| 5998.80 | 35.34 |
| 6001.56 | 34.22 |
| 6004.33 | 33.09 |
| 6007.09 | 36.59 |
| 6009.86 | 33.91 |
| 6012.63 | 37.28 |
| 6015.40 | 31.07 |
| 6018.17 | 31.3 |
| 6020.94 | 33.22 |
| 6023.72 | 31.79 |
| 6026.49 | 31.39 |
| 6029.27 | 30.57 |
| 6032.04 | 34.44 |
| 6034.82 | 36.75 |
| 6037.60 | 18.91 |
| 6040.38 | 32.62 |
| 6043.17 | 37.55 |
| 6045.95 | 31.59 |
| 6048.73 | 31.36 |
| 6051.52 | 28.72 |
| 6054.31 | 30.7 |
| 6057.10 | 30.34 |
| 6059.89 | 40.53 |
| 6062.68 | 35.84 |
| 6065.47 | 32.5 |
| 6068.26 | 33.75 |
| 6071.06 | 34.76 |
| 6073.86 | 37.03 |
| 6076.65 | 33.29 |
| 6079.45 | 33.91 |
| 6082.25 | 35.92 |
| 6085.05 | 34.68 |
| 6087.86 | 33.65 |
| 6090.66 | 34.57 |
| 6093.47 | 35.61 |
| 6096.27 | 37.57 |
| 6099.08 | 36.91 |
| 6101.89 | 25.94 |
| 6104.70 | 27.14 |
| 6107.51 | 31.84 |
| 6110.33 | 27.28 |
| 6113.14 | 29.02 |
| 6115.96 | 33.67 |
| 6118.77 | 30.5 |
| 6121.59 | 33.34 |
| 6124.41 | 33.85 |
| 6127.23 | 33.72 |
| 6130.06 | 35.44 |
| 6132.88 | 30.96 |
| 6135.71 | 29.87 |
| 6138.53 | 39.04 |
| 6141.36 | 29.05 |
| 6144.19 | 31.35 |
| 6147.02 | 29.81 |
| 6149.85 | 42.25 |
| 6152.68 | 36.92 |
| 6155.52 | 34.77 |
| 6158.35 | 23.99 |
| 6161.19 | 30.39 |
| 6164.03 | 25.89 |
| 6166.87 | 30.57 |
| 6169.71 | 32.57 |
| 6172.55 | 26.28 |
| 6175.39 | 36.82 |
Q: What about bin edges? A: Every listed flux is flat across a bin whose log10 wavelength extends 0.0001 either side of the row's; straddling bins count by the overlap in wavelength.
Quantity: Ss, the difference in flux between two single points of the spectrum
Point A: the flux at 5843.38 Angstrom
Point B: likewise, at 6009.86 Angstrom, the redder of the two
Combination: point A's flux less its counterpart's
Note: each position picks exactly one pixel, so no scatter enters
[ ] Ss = 0.4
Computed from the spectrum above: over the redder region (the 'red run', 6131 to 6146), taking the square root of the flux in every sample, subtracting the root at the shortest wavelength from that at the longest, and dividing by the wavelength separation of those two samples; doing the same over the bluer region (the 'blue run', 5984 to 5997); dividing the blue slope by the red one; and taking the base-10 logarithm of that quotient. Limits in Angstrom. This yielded 1.77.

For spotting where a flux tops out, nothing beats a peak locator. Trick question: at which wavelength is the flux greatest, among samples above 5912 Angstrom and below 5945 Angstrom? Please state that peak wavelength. 5941.07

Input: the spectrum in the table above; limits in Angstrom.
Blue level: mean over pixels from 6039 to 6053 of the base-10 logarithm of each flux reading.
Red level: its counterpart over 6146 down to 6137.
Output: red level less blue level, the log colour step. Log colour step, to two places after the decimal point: 0.01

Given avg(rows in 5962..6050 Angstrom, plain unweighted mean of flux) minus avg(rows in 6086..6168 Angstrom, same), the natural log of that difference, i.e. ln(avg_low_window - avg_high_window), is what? 0.39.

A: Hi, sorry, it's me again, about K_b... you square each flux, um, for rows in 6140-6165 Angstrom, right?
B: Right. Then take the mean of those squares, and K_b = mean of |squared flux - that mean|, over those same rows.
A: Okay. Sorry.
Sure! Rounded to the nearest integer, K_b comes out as 284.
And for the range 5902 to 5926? 120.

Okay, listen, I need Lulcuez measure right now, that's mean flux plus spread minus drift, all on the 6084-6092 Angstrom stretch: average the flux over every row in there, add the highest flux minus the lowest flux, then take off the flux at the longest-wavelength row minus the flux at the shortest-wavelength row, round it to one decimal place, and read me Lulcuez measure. 35.4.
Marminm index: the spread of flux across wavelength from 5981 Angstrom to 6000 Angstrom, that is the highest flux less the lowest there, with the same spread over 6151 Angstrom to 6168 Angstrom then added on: 39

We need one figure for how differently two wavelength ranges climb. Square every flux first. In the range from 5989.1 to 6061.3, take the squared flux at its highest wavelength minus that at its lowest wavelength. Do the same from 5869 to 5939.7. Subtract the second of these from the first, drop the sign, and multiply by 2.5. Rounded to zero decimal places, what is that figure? 1800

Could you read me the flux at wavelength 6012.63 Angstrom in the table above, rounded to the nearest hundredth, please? 37.28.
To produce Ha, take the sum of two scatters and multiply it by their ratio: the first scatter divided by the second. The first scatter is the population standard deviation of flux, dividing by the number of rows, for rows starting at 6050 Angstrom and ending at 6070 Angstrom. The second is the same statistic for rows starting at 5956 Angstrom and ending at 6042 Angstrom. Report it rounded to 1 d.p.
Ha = 6.3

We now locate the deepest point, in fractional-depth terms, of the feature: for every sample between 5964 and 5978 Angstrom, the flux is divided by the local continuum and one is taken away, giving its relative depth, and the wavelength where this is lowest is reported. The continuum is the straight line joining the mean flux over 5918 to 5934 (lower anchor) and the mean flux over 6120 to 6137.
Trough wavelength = 5976.74 Angstrom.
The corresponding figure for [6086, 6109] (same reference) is 6101.89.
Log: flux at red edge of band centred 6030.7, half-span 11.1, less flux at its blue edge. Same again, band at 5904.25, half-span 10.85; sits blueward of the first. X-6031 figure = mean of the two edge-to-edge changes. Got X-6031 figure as 4.3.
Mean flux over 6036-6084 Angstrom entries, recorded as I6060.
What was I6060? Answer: 32.9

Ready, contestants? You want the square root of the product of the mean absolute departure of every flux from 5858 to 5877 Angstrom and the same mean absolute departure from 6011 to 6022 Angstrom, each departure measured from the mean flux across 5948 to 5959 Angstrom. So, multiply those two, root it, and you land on 2.2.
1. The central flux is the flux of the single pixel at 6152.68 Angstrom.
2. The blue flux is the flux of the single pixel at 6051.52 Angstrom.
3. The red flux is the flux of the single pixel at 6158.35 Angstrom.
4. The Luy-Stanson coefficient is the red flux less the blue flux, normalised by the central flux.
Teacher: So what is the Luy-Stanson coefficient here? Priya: -0.13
